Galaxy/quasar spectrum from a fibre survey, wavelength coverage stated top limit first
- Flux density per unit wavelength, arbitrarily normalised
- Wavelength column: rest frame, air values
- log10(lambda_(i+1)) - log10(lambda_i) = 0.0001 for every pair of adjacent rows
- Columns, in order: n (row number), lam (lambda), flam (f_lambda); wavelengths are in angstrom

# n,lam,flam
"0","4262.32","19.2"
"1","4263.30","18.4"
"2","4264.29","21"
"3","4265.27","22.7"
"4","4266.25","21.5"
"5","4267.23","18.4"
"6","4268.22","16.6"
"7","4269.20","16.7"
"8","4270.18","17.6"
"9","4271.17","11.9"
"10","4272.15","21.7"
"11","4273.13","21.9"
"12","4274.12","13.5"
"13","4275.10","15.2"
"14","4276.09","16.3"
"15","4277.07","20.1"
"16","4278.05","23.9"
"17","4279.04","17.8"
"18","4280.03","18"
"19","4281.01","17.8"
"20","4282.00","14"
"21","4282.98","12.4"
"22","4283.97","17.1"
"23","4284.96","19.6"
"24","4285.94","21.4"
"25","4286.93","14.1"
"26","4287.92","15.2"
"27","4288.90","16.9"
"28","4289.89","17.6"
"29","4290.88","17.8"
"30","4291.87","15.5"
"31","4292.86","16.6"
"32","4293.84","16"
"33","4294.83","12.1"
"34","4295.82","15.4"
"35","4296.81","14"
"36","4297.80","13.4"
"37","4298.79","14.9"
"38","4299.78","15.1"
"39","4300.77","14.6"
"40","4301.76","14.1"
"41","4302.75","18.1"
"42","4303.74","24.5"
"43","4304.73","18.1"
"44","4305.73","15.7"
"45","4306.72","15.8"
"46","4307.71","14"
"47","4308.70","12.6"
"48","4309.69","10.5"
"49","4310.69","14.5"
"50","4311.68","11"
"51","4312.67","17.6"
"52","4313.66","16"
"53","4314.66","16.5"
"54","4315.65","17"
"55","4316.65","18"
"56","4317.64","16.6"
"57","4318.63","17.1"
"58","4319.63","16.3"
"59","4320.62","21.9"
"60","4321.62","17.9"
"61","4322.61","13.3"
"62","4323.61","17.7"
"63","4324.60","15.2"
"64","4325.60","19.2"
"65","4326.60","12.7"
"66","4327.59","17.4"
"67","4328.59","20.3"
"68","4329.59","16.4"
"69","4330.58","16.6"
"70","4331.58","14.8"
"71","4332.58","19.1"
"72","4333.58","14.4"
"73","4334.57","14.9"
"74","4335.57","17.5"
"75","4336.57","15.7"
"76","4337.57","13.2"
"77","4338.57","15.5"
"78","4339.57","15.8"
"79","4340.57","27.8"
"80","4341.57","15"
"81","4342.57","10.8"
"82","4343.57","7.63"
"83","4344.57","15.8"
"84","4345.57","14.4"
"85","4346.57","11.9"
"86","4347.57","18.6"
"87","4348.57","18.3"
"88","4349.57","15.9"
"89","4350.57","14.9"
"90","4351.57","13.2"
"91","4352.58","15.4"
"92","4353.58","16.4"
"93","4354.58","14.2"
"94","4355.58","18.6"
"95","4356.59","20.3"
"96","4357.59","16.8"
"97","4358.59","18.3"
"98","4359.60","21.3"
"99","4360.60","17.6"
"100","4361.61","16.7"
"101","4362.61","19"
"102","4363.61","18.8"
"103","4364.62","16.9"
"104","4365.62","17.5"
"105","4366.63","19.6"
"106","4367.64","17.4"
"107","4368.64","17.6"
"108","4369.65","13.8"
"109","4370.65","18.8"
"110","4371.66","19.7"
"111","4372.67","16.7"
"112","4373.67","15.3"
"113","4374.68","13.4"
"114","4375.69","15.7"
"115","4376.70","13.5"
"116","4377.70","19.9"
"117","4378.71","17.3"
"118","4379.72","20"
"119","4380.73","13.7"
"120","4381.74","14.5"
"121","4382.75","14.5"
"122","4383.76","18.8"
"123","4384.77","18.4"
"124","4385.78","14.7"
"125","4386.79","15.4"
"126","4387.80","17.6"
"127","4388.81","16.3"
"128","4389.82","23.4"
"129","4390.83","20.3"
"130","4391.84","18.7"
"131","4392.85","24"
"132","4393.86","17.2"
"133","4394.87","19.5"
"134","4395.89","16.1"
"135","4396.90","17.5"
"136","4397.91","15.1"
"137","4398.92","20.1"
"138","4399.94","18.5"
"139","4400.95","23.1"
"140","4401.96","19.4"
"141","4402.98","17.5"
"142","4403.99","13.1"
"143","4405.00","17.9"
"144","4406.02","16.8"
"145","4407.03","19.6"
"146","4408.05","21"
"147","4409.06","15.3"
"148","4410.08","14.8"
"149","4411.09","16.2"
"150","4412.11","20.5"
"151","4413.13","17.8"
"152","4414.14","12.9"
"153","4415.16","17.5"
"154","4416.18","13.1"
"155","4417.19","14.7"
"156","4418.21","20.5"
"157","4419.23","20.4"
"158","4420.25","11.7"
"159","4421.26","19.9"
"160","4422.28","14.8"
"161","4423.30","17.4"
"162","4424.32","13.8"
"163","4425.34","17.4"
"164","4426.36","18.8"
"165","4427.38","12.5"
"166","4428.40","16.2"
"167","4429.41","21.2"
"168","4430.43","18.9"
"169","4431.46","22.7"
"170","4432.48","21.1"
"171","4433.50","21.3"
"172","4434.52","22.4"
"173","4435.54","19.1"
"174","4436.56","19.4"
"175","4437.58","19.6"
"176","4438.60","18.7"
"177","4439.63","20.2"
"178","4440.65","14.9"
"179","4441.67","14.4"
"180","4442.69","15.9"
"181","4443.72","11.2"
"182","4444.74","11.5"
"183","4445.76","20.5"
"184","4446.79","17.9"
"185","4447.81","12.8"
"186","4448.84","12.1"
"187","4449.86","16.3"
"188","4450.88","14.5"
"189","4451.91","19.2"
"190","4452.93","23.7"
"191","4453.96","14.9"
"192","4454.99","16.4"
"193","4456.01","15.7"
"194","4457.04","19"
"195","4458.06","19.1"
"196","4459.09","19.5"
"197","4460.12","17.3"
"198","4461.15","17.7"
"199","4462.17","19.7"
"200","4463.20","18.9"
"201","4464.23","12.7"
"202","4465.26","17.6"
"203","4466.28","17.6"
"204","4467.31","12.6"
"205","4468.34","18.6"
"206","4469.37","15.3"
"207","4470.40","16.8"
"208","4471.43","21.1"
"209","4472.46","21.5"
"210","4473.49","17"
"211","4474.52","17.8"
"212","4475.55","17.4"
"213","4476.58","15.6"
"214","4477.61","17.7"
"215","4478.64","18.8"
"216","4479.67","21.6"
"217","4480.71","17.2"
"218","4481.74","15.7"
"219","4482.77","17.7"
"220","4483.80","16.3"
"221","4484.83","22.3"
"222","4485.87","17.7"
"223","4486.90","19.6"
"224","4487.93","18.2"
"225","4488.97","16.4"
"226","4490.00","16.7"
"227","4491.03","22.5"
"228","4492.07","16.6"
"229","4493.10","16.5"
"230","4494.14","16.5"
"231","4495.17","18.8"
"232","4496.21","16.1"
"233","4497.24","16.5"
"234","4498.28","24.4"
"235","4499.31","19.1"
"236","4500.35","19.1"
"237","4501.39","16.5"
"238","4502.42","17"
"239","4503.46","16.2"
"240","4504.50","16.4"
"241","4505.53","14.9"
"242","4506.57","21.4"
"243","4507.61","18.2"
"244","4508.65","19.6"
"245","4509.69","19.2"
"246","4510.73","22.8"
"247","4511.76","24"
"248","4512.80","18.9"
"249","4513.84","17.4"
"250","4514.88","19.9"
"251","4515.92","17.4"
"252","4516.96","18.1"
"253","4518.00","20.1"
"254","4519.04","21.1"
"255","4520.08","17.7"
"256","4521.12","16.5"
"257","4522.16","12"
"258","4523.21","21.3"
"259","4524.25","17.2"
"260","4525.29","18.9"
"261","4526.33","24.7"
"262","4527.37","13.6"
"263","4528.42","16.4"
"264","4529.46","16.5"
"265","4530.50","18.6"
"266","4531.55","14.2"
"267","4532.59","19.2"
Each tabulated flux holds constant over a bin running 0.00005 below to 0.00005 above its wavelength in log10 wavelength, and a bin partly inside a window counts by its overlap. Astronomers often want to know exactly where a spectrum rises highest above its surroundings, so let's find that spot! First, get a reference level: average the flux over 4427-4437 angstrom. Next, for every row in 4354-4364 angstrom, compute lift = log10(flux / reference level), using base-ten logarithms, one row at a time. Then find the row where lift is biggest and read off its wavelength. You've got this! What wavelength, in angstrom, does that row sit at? 4359.60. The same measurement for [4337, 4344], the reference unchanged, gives 4340.57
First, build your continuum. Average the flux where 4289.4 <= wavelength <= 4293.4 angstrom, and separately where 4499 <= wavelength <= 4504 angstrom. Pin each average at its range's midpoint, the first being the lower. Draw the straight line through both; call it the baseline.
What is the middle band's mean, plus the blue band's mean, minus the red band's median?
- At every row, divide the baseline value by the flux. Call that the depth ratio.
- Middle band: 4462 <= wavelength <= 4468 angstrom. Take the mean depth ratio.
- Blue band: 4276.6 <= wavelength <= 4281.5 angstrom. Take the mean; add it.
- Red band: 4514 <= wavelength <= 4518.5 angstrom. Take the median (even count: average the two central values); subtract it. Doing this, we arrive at 1.04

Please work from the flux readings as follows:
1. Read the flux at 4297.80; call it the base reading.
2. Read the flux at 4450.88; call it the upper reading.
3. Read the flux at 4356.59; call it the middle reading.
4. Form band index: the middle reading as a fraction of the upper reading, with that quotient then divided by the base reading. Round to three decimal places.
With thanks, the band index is 0.104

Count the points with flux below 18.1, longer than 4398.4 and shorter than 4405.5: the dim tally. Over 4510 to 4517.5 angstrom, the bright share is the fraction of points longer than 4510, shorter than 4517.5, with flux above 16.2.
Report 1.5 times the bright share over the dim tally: 0.500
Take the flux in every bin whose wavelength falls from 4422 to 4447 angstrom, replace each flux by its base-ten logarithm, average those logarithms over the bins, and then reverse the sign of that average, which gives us -1.24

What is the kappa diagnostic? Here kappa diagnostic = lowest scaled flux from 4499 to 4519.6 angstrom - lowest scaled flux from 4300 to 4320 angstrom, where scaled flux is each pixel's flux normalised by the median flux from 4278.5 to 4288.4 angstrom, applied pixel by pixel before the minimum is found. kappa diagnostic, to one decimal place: 0.3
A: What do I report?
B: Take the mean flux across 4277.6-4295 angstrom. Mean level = 16.9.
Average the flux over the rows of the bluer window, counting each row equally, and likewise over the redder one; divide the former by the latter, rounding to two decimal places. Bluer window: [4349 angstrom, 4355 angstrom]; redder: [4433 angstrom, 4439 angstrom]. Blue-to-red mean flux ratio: 0.75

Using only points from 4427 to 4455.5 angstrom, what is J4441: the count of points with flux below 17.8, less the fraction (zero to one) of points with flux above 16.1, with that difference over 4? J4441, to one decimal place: 3.1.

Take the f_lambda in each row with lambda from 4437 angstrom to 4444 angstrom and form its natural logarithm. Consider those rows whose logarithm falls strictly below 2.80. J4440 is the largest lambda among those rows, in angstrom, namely 4443.72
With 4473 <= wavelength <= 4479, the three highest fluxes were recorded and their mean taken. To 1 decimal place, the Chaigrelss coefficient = 18.1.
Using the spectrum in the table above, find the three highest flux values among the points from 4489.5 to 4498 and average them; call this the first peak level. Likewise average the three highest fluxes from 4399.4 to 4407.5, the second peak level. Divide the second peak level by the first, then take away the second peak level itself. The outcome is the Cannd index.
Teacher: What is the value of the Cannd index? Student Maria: -19.6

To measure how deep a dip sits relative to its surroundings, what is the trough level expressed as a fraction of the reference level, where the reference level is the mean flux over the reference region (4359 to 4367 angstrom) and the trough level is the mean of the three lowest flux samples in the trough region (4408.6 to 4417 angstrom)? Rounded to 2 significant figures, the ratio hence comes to 0.74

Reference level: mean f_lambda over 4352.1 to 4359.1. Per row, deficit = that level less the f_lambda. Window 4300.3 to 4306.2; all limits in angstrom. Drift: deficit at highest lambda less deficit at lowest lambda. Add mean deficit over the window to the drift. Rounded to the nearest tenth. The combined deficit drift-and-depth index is -1.5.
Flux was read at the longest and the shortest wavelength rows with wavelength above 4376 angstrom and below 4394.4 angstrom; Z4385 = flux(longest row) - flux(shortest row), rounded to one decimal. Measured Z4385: 3.7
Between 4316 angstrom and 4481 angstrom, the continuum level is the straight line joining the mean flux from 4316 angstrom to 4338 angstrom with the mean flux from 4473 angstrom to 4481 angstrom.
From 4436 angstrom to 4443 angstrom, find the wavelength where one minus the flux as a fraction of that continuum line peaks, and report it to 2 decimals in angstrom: 4441.67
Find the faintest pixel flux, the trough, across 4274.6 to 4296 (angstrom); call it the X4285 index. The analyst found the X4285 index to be 12.1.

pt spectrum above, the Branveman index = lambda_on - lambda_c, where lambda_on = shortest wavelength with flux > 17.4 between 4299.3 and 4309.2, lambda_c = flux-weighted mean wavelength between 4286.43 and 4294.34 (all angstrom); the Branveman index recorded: 12.3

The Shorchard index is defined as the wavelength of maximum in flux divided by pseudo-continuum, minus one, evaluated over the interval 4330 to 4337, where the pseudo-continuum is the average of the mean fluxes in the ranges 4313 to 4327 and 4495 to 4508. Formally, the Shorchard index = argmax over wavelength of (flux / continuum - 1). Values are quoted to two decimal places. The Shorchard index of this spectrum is 4332.58 angstrom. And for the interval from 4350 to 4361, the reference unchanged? 4359.60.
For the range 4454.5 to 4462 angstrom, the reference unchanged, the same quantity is 4459.09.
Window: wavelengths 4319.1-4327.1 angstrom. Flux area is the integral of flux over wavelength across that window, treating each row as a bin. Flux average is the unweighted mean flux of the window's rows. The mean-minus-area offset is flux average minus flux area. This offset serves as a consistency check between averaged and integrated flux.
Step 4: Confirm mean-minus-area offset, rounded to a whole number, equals -117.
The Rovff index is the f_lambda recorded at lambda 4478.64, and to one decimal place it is 18.8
